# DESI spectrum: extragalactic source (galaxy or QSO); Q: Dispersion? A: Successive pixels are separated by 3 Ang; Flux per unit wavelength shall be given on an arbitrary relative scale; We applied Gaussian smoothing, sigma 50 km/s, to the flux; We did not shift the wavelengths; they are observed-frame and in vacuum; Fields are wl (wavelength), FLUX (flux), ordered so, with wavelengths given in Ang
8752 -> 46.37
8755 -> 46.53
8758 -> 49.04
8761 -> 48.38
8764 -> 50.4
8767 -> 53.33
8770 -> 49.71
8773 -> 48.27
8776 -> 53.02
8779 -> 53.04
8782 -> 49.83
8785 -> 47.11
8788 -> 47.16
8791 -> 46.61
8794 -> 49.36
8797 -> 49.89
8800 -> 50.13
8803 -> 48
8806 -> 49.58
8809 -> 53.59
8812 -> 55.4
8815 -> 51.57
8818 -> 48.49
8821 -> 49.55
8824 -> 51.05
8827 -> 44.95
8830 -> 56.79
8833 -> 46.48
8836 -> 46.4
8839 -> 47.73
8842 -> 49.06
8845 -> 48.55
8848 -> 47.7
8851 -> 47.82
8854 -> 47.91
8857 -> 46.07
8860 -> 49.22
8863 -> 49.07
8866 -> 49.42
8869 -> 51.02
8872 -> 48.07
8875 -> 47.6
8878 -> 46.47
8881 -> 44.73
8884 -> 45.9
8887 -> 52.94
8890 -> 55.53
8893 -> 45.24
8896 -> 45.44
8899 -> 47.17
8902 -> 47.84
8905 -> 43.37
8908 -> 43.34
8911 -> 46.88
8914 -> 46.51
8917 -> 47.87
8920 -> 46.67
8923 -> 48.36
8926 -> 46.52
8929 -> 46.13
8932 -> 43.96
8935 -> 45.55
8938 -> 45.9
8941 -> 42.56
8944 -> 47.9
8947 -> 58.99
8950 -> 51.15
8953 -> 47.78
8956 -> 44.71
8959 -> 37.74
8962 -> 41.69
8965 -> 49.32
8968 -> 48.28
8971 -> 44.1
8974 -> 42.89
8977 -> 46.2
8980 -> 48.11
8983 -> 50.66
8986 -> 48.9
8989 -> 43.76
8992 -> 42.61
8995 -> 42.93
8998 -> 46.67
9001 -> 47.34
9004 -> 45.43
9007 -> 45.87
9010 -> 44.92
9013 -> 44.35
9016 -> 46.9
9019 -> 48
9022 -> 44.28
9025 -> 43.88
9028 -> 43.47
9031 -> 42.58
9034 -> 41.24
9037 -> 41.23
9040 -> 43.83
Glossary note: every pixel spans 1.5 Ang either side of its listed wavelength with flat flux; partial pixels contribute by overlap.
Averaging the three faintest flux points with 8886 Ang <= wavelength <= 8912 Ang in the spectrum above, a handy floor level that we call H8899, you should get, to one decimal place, 44.0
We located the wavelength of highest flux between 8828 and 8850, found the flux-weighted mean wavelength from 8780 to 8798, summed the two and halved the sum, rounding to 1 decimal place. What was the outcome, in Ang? 8809.8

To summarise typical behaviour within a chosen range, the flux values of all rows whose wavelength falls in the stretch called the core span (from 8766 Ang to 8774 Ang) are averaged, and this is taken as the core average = 50.4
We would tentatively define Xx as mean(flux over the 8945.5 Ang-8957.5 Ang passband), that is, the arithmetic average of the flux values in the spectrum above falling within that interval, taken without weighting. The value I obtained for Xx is 51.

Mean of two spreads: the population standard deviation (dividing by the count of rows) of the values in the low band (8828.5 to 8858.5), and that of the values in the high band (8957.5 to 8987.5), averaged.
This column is 3.4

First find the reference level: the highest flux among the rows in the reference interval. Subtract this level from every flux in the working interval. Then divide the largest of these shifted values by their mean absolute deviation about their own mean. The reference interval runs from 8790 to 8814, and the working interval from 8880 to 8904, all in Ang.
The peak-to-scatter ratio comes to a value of 0.0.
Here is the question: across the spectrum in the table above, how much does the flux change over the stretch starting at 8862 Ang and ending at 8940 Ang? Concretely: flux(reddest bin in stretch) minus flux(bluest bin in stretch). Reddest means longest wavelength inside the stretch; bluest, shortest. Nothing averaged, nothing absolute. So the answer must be -3.2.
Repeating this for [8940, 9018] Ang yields 4.3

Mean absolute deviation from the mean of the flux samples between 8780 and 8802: 1.4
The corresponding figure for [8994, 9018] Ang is 1.1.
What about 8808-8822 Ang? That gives 2.2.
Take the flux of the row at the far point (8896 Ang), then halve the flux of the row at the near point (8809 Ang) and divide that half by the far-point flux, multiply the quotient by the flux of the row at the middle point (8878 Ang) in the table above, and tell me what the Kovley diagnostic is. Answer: 27.4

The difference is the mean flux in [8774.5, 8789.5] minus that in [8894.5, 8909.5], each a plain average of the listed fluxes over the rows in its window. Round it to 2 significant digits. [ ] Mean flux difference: 4.6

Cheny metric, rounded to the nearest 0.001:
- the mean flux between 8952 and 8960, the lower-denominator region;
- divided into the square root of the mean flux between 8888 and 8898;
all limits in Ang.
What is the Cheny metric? 0.161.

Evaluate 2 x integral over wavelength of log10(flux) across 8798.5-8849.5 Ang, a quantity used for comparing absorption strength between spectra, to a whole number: 173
